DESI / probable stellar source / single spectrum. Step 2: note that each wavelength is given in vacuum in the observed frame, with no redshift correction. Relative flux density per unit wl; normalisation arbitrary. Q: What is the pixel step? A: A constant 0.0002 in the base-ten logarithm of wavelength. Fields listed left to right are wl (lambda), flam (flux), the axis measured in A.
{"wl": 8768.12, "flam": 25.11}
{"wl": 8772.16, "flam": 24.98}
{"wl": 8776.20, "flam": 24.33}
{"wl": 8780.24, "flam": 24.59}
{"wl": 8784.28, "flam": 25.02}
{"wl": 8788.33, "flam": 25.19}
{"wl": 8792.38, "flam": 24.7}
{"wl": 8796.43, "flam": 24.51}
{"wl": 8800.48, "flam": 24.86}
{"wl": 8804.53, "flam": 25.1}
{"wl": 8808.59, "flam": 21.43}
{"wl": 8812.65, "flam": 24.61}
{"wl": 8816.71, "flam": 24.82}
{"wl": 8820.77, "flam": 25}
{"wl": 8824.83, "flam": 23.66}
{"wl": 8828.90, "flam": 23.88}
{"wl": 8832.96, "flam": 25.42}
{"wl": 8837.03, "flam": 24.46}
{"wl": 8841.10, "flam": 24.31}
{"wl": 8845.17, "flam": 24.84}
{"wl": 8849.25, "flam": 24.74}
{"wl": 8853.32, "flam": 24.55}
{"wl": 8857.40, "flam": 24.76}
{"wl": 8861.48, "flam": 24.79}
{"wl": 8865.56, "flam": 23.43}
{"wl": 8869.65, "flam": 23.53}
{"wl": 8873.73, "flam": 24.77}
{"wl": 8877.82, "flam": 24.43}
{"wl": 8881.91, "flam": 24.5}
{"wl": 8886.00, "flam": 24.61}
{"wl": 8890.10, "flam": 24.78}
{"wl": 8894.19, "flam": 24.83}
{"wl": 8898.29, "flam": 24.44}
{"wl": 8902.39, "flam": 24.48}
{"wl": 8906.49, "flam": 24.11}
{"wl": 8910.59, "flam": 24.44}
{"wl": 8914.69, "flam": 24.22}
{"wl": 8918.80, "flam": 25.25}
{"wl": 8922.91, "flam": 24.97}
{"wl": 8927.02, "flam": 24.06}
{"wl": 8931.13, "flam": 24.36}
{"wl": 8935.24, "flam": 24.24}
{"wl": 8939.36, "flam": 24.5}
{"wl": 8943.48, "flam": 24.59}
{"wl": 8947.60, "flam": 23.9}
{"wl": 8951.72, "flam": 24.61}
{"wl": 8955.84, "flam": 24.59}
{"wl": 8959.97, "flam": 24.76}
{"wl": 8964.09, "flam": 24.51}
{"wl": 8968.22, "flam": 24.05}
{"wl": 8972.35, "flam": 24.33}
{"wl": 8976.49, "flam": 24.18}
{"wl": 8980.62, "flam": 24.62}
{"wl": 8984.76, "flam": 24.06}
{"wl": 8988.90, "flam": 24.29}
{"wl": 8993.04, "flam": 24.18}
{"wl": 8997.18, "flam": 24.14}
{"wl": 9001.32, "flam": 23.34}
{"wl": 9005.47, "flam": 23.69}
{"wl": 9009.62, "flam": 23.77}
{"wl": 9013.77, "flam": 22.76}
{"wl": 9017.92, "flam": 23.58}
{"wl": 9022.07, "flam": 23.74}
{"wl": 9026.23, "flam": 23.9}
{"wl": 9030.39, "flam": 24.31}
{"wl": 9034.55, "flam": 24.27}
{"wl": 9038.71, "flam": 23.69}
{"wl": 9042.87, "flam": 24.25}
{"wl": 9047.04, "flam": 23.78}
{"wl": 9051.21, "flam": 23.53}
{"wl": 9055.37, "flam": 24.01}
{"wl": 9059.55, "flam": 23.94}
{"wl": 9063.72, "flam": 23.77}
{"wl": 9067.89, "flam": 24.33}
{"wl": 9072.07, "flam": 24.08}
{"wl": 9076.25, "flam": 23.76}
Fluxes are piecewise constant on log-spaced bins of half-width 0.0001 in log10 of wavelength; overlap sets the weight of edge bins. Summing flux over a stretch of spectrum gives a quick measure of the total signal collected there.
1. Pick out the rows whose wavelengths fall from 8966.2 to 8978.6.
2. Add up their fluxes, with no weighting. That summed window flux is 73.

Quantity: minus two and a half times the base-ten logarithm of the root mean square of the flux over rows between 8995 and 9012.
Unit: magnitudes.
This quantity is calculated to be -3.44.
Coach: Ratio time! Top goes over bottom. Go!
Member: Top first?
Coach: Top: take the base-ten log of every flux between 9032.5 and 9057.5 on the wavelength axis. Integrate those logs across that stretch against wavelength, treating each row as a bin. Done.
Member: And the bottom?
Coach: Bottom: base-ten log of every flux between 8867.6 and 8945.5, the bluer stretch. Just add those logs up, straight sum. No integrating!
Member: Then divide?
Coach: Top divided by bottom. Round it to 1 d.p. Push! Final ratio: 1.3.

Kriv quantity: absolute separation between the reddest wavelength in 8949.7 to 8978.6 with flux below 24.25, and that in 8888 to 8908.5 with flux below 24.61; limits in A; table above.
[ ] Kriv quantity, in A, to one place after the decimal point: 70.0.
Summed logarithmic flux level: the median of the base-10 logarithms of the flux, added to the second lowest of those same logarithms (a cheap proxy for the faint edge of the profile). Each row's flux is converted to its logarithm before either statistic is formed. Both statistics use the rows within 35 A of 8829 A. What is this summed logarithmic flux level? 2.77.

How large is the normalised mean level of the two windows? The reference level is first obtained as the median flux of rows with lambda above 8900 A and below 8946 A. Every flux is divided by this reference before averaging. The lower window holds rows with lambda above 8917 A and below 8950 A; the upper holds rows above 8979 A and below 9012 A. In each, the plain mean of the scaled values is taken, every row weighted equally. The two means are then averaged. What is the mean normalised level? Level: 0.992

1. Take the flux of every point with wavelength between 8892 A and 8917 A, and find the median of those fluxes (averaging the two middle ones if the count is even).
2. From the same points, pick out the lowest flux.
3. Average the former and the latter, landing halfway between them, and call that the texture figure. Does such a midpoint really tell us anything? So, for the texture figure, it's 24.3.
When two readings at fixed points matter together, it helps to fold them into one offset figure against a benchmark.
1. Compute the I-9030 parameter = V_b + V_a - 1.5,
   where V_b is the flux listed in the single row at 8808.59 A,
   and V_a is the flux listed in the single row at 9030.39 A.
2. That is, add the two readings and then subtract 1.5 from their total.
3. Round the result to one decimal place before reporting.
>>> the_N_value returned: 44.2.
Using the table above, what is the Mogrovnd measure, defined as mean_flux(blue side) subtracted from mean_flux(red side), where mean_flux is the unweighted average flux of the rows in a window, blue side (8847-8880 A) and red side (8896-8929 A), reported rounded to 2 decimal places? 0.12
